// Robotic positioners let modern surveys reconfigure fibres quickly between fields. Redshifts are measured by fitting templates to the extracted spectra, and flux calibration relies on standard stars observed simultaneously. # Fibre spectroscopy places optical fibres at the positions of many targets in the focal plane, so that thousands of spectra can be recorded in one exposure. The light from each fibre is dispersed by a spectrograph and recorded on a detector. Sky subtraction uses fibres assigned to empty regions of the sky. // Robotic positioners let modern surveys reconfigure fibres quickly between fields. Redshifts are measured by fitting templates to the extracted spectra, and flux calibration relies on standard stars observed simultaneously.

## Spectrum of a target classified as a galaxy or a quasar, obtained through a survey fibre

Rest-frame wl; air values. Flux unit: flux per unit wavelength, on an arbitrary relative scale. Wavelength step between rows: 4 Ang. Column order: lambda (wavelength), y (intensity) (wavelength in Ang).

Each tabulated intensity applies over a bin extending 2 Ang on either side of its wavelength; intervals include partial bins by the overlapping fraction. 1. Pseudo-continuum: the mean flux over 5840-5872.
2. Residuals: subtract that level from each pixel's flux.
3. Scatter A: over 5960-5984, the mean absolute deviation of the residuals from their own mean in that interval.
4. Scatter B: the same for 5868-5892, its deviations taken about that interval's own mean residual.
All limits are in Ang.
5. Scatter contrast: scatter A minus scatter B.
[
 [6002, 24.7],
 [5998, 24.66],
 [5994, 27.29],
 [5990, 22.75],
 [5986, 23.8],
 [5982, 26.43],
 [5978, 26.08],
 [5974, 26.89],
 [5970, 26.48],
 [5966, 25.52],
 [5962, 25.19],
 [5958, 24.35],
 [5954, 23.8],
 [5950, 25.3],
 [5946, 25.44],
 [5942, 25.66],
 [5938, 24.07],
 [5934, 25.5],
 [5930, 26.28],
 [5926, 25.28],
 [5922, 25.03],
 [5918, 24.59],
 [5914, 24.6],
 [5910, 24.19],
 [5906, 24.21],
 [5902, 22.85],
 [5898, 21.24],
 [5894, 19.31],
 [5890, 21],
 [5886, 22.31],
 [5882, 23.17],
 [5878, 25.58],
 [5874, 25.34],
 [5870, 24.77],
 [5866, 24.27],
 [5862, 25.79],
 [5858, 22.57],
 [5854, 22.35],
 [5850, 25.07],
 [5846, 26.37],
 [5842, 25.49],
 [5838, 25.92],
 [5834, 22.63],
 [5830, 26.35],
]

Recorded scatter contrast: -1.0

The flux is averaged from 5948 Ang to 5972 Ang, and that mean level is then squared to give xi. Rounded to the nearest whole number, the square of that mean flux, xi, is 630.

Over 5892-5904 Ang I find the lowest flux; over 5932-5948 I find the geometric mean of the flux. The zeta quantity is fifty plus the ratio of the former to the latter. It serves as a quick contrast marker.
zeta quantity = 50.8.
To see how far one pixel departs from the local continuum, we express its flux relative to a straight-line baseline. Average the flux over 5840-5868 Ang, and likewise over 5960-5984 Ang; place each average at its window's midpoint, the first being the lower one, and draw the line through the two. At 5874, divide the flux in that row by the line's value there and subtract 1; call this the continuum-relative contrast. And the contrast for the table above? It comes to 0.02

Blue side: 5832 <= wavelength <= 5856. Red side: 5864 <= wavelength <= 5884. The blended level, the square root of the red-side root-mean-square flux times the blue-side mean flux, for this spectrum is 24.6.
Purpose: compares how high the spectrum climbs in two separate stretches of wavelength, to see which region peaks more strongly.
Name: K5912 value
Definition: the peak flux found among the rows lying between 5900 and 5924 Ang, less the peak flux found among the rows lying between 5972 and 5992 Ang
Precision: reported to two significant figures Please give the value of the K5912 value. -1.9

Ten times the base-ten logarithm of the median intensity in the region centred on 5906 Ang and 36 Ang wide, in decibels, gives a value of 13.84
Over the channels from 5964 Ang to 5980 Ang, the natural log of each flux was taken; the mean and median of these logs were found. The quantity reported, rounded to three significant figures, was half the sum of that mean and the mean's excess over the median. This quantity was 1.63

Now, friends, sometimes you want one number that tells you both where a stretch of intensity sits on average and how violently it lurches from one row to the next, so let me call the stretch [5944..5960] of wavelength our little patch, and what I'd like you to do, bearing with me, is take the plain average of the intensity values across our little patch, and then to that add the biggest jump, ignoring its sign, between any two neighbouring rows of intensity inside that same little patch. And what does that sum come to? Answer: 26.2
